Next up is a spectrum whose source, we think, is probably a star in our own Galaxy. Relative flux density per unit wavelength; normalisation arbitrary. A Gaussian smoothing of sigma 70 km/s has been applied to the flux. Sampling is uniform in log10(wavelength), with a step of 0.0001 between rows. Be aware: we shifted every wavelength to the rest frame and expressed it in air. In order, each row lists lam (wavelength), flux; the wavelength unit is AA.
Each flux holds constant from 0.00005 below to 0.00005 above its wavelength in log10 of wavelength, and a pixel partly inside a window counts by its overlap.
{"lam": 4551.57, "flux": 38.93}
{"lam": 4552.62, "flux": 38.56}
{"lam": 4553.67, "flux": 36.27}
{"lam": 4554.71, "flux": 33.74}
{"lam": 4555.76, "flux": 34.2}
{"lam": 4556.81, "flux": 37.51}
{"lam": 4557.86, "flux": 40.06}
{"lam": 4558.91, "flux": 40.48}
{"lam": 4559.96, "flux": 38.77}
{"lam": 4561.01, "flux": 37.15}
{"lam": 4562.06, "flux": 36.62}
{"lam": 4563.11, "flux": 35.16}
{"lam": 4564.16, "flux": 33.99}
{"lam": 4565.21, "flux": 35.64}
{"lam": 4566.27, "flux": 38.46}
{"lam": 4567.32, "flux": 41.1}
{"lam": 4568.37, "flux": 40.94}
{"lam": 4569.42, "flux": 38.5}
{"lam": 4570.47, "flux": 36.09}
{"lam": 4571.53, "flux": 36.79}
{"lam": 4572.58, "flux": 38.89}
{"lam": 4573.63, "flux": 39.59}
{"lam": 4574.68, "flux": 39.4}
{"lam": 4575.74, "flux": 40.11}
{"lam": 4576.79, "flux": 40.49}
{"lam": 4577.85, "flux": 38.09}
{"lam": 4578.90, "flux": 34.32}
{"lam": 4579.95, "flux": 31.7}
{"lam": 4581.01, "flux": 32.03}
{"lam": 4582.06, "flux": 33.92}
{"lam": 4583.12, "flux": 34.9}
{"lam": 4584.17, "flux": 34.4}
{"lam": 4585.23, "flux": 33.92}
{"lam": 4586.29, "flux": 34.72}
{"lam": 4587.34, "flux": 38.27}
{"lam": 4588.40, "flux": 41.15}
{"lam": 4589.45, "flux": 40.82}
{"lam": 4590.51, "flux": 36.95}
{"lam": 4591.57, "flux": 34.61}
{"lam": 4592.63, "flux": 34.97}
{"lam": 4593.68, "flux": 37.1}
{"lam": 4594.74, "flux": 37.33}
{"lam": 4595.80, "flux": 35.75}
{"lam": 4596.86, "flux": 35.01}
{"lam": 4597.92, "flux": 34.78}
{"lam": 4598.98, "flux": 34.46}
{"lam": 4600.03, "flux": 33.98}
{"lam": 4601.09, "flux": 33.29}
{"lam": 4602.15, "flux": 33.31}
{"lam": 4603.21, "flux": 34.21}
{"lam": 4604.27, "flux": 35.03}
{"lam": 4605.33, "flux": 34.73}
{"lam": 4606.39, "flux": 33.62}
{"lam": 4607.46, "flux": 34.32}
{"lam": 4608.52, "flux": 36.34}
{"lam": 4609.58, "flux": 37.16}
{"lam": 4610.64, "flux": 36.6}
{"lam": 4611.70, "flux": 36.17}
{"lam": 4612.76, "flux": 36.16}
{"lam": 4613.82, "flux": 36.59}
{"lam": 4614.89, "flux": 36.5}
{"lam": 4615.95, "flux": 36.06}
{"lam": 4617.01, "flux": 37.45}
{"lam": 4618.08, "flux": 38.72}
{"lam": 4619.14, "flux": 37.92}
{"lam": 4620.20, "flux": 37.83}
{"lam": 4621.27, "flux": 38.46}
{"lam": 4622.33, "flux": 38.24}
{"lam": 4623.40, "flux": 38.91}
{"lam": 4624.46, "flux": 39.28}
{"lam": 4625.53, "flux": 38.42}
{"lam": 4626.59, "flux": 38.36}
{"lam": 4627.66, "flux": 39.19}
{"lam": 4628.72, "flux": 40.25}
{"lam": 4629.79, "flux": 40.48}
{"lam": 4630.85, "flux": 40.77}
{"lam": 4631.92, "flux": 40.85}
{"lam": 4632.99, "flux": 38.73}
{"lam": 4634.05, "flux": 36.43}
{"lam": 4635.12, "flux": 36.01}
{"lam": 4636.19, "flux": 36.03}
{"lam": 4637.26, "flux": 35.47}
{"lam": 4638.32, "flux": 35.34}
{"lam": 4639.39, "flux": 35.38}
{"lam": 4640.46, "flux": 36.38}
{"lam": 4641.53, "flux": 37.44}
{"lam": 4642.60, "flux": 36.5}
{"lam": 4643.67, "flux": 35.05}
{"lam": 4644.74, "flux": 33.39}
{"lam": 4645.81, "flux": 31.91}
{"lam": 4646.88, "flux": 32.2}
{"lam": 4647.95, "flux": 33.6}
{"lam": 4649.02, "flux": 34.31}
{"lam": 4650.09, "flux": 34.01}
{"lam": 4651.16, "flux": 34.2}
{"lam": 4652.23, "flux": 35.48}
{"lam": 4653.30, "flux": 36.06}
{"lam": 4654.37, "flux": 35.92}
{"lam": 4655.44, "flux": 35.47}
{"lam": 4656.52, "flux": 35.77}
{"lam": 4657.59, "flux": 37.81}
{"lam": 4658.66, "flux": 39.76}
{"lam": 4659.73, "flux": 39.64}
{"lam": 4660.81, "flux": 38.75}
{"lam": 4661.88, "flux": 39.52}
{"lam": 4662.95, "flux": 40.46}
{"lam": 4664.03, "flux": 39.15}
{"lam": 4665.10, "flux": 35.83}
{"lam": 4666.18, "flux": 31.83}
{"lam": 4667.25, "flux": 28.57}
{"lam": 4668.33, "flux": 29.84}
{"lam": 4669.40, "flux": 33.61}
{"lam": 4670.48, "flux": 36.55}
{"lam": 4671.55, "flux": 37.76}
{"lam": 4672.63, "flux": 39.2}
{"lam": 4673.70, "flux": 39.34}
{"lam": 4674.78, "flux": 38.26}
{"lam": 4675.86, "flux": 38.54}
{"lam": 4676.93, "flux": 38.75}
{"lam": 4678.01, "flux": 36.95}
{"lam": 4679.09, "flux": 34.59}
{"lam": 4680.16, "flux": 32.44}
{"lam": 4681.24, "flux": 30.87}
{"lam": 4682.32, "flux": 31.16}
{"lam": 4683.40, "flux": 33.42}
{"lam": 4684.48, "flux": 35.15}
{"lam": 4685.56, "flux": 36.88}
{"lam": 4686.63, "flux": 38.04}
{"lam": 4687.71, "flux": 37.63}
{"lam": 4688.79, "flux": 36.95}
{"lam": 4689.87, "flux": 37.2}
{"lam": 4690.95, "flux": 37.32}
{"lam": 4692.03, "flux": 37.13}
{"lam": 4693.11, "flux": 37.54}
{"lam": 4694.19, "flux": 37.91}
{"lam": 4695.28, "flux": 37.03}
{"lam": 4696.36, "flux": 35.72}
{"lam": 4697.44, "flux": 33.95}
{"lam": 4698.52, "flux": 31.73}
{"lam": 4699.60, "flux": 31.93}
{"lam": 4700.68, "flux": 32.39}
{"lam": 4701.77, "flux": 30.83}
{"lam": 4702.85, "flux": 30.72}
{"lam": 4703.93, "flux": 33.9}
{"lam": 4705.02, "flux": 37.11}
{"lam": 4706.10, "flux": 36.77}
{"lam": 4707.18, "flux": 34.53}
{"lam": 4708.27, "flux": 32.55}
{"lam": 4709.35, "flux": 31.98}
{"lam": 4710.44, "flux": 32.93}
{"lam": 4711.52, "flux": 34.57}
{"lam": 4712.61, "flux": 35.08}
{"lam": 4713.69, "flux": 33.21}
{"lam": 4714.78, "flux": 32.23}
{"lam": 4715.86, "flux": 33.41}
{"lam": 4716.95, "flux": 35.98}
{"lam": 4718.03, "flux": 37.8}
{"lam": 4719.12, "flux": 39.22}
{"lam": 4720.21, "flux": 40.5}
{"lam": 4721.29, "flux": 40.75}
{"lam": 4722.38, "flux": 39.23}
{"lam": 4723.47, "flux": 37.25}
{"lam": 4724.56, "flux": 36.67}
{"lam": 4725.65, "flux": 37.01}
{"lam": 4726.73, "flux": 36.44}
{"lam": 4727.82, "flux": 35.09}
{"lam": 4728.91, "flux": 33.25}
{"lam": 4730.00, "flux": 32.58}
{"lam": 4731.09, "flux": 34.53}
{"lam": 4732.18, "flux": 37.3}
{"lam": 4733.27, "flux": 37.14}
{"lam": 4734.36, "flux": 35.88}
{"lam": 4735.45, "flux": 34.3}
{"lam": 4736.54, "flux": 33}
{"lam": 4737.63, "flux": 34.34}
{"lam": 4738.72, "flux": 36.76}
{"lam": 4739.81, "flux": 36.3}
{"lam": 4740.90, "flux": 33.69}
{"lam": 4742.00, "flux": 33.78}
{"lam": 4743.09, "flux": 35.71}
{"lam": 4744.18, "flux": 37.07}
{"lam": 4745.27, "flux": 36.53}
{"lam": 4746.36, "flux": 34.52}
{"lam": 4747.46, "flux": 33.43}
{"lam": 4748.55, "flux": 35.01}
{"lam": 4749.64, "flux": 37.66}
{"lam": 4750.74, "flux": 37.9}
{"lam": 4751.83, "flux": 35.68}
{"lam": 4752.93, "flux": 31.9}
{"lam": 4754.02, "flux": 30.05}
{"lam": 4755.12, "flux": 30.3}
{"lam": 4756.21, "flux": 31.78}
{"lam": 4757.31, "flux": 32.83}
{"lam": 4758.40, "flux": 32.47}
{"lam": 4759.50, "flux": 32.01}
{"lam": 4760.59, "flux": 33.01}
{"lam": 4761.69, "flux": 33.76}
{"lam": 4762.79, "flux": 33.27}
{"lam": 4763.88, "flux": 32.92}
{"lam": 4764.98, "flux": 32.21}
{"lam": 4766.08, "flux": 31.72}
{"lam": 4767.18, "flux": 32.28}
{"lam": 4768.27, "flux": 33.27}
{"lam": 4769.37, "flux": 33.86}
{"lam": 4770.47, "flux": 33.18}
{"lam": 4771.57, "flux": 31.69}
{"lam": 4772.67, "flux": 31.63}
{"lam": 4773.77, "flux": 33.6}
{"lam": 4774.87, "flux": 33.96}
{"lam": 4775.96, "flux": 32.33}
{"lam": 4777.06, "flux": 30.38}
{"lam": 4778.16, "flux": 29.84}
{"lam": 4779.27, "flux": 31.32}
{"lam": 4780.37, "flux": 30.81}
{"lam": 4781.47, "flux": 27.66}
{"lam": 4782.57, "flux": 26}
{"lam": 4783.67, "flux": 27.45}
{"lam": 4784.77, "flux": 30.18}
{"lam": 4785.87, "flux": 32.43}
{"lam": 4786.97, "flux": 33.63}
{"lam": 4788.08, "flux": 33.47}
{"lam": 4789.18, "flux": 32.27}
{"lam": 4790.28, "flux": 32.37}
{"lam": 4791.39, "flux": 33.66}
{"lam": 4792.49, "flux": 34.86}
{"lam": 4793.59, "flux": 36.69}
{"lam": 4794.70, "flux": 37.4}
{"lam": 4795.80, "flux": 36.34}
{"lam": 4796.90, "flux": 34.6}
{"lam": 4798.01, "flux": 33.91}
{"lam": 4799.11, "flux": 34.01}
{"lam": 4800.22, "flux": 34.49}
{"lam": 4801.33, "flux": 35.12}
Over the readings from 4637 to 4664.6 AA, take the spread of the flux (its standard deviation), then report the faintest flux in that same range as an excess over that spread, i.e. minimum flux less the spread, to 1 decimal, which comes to 29.6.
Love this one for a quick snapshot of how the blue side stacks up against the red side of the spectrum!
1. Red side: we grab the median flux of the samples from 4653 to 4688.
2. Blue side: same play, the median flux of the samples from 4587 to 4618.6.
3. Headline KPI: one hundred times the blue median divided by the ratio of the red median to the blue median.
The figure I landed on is 3536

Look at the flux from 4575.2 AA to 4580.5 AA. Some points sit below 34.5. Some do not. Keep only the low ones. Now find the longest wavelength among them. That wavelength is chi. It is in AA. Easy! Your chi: 4579.95 AA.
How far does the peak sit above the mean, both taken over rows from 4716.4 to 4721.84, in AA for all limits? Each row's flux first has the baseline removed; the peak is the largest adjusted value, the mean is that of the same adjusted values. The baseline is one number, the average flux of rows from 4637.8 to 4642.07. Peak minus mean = 1.9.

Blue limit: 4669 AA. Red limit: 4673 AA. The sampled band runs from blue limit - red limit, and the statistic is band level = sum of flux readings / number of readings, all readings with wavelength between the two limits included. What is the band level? 36.8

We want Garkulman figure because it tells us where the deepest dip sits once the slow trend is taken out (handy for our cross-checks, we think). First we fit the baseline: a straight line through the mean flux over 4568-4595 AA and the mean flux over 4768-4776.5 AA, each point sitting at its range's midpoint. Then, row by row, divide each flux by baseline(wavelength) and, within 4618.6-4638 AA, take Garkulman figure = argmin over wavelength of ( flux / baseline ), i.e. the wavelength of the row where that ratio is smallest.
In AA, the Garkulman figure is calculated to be 4637.26 AA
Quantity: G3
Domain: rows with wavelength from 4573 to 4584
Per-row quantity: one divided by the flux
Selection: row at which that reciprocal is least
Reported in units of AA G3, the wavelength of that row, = 4576.79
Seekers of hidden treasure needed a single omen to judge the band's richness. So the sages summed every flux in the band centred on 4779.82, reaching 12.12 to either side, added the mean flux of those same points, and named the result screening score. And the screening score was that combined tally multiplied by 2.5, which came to 1816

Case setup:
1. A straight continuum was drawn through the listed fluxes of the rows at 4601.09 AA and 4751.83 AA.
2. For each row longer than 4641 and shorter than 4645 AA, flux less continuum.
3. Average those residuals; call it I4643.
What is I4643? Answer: 2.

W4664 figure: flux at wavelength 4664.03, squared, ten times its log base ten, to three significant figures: 31.9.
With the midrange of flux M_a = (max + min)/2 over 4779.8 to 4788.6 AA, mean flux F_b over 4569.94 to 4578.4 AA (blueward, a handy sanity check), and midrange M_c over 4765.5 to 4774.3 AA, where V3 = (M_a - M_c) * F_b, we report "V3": -113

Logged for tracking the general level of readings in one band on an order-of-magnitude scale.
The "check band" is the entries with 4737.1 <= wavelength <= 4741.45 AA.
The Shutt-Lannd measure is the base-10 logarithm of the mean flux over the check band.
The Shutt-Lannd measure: 1.547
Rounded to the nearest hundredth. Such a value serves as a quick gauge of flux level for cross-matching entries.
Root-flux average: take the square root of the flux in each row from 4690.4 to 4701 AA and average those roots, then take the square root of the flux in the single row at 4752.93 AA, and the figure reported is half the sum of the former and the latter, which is 5.79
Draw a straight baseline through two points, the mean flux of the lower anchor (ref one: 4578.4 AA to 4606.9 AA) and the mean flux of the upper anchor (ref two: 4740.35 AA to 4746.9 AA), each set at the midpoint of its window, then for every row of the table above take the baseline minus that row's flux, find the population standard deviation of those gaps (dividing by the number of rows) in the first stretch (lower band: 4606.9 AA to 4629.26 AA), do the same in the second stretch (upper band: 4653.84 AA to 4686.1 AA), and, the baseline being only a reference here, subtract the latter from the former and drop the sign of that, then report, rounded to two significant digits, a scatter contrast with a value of 1.9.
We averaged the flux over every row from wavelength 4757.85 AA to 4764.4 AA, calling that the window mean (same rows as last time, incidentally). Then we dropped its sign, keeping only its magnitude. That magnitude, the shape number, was 32.9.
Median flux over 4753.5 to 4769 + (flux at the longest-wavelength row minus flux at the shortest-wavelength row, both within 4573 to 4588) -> 31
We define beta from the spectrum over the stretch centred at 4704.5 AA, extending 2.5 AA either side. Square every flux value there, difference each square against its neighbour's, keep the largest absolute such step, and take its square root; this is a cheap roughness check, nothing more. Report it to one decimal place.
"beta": 15.1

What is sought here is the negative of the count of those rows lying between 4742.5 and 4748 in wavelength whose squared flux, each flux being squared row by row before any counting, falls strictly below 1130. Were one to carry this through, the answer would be -1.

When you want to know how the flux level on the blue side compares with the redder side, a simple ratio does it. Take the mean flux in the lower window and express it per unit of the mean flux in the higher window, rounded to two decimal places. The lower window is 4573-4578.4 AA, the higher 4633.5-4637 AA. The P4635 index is 1.09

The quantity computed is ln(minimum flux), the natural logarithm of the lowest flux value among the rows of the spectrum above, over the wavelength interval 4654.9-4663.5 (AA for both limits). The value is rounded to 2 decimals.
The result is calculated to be 3.57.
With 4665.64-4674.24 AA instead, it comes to 3.35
